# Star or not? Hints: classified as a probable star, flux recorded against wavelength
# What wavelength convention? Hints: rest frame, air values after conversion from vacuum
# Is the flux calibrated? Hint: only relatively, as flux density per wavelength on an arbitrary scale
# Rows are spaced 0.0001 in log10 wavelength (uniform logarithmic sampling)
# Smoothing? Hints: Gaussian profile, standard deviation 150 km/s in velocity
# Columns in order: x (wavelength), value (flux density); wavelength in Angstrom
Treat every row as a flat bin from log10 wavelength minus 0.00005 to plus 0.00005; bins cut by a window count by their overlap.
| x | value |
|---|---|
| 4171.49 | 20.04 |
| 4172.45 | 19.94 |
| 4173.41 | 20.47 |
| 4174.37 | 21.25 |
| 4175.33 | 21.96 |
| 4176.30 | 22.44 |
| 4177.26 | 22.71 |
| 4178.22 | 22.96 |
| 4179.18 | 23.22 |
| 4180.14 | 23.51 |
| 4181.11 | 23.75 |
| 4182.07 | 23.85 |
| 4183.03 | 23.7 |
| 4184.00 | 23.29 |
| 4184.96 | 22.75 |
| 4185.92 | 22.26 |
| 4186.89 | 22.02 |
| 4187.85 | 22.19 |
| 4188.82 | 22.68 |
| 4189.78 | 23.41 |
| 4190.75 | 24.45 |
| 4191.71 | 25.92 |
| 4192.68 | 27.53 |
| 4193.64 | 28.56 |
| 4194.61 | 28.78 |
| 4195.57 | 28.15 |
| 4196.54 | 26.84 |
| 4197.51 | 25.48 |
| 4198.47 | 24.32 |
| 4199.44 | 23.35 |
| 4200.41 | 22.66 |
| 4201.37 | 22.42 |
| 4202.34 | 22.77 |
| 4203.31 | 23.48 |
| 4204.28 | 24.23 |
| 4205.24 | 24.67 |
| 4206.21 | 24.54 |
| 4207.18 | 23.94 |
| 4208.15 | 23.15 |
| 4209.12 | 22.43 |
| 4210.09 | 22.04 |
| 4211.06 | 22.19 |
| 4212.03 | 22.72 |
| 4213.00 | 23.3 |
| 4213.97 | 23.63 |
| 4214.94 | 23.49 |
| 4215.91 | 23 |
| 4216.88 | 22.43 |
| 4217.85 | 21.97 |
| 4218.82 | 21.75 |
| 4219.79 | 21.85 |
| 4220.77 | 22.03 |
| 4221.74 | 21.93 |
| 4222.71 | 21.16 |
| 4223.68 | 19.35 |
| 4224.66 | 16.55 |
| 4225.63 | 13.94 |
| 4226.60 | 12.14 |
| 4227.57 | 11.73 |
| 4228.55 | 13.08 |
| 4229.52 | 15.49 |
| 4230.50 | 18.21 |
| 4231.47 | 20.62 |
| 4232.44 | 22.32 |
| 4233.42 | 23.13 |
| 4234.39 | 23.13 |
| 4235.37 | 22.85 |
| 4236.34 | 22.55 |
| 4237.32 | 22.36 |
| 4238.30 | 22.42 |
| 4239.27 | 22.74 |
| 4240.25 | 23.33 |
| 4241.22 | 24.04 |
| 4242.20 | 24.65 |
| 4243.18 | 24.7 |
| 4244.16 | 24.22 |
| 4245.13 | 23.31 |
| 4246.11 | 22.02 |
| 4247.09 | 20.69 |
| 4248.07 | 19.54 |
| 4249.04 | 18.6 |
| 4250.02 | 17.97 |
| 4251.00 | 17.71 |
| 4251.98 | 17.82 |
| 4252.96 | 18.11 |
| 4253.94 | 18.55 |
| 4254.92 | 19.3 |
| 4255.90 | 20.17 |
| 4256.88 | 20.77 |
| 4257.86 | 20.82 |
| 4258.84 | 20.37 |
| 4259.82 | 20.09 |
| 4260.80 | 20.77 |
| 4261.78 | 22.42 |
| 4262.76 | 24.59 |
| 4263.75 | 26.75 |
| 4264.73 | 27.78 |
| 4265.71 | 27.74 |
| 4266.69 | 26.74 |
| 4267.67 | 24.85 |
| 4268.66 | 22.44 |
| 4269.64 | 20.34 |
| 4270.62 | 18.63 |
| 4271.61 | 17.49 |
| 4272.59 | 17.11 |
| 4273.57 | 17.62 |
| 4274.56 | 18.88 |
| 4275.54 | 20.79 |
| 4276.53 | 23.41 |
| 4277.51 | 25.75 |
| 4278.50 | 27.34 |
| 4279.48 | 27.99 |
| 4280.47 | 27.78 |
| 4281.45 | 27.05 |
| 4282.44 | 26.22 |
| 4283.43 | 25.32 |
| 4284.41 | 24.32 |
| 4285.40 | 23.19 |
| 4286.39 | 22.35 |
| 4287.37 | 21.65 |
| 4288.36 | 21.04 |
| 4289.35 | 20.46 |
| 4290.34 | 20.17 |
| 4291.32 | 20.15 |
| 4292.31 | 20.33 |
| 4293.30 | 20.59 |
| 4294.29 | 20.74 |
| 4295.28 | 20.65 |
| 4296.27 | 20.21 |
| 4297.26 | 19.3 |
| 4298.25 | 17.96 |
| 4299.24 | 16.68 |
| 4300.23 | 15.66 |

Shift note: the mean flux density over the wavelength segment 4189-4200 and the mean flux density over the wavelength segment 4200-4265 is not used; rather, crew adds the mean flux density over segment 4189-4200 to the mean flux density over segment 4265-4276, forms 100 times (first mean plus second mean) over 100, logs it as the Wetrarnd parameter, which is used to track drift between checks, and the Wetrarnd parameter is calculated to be 47.2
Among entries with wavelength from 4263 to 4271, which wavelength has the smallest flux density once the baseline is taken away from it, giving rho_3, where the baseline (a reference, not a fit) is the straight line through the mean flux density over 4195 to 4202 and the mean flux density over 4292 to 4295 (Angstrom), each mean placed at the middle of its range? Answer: 4270.62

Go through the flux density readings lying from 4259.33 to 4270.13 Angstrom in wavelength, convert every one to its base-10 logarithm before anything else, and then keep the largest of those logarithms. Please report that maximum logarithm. 1.44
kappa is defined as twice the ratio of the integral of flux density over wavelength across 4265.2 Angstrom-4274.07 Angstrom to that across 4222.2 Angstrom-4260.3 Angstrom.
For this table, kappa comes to 0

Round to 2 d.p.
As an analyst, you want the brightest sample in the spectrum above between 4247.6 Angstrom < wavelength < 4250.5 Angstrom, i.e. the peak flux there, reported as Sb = 19.54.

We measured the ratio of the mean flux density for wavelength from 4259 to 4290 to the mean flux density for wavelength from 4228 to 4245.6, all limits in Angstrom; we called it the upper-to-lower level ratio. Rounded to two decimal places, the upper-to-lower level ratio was 1.06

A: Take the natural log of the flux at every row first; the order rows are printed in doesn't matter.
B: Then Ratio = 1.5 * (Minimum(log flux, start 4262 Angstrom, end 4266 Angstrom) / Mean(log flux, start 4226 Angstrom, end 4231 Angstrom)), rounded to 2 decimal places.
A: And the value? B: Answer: 1.82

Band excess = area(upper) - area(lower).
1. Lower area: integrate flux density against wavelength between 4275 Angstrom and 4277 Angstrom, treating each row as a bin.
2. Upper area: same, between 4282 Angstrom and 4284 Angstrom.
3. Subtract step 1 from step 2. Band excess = 7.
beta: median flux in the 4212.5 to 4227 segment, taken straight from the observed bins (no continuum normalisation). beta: 21.9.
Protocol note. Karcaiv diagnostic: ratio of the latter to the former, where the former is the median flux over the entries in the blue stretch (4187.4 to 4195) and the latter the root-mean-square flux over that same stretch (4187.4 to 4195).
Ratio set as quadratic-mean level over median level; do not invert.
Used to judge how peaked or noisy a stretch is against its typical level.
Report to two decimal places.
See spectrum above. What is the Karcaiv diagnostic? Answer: 1.01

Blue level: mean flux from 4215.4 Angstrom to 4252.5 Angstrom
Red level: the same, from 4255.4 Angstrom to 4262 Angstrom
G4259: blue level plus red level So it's 41.2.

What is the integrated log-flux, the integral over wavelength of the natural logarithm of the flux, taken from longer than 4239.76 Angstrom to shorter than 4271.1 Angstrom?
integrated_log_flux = 96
